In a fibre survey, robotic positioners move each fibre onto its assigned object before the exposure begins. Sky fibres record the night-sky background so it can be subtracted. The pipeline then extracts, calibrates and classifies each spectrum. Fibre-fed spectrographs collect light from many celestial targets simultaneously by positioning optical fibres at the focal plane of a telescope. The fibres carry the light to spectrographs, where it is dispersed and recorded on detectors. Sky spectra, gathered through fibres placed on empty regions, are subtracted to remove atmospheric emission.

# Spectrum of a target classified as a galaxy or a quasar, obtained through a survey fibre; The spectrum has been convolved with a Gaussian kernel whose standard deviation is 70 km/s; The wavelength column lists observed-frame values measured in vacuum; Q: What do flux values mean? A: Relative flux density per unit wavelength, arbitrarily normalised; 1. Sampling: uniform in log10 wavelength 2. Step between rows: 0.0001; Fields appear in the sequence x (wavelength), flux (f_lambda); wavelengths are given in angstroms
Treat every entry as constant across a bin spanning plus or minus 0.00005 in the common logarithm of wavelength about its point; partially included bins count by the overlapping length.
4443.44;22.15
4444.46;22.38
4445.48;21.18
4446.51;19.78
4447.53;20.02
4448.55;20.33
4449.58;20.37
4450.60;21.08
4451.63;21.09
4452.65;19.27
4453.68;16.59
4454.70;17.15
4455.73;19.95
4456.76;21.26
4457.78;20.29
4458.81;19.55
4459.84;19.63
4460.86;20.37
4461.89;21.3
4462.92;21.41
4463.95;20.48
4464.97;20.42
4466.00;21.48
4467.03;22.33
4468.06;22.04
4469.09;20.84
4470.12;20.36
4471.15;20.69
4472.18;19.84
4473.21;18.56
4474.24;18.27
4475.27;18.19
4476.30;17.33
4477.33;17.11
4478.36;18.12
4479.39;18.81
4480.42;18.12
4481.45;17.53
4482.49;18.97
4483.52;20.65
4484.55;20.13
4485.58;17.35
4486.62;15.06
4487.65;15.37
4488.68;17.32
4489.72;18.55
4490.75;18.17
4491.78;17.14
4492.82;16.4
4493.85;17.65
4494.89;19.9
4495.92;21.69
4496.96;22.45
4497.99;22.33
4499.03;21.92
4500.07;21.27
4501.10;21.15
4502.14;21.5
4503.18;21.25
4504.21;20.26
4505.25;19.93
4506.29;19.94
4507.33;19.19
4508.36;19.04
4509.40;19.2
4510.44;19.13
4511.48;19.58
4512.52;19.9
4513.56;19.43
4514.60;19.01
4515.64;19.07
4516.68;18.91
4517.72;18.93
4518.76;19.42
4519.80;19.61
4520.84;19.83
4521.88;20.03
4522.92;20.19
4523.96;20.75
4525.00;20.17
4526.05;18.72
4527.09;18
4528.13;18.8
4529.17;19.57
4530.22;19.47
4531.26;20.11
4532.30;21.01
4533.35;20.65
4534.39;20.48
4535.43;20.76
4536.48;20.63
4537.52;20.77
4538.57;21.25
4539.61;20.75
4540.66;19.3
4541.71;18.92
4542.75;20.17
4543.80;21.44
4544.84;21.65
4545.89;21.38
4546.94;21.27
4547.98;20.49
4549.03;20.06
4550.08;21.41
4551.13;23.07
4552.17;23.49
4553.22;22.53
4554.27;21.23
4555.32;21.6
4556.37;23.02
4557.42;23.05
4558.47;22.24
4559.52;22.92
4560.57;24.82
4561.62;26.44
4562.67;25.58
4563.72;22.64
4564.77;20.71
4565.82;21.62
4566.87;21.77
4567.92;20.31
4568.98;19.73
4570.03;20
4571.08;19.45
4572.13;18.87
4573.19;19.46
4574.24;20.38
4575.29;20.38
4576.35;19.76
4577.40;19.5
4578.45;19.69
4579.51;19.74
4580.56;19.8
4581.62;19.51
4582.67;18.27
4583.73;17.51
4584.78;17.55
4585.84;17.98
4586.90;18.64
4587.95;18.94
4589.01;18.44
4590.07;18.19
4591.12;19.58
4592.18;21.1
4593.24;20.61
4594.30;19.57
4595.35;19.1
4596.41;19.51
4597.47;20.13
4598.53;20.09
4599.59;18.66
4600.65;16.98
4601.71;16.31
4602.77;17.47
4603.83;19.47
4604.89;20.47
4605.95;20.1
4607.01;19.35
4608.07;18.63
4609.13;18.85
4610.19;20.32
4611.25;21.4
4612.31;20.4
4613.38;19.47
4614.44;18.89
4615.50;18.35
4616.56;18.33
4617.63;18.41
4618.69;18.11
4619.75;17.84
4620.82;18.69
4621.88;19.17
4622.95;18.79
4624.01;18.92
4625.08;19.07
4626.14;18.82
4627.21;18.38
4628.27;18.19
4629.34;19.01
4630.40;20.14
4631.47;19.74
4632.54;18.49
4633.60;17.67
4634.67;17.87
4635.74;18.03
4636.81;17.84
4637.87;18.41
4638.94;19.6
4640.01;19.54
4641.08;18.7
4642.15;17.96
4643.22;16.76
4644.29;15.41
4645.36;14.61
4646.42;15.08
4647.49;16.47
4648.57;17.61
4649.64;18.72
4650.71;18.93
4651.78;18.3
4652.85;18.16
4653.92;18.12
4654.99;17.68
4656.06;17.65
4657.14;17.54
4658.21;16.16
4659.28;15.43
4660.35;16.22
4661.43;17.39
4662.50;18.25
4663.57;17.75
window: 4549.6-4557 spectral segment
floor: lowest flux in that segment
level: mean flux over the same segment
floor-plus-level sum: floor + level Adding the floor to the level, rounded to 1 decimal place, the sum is 43.6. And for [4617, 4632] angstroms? 36.6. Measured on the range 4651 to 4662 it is 32.7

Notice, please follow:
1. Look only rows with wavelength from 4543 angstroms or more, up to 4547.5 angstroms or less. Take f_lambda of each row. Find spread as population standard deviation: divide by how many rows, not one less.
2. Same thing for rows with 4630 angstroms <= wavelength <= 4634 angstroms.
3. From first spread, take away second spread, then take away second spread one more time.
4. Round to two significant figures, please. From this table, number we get -1.8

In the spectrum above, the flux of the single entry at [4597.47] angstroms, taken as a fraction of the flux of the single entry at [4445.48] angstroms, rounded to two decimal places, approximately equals 0.95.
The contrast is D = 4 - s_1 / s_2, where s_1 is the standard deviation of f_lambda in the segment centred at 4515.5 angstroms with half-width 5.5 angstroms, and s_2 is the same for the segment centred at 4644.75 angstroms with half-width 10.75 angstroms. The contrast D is 3.7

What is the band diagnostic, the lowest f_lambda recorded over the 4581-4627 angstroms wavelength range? 16.31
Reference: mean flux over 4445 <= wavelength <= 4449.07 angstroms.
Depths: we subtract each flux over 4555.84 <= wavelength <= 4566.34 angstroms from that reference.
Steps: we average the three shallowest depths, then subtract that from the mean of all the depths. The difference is 2.3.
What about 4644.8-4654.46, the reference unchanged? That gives 1.3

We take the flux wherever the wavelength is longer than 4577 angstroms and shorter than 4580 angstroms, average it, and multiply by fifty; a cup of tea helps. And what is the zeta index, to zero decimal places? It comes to 982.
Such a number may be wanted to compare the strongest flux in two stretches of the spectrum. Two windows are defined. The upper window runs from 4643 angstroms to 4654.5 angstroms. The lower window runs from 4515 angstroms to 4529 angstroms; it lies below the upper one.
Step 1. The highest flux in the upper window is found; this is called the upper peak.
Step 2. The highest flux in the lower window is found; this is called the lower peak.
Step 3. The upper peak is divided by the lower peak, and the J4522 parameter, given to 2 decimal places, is 0.91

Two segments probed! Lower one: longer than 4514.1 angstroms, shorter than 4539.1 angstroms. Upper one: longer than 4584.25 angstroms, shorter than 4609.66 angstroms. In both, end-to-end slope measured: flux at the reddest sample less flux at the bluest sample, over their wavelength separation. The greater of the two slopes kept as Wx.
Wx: 0.09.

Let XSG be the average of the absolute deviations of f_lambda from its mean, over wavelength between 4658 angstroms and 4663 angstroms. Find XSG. 0.90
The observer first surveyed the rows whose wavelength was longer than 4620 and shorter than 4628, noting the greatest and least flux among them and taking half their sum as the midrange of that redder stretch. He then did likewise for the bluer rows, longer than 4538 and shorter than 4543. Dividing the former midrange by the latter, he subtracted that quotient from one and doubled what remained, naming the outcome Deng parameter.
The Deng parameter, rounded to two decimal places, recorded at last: 0.13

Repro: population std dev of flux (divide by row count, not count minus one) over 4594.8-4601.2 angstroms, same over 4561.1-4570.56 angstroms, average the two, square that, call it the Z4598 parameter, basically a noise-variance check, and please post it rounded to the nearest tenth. 2.8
